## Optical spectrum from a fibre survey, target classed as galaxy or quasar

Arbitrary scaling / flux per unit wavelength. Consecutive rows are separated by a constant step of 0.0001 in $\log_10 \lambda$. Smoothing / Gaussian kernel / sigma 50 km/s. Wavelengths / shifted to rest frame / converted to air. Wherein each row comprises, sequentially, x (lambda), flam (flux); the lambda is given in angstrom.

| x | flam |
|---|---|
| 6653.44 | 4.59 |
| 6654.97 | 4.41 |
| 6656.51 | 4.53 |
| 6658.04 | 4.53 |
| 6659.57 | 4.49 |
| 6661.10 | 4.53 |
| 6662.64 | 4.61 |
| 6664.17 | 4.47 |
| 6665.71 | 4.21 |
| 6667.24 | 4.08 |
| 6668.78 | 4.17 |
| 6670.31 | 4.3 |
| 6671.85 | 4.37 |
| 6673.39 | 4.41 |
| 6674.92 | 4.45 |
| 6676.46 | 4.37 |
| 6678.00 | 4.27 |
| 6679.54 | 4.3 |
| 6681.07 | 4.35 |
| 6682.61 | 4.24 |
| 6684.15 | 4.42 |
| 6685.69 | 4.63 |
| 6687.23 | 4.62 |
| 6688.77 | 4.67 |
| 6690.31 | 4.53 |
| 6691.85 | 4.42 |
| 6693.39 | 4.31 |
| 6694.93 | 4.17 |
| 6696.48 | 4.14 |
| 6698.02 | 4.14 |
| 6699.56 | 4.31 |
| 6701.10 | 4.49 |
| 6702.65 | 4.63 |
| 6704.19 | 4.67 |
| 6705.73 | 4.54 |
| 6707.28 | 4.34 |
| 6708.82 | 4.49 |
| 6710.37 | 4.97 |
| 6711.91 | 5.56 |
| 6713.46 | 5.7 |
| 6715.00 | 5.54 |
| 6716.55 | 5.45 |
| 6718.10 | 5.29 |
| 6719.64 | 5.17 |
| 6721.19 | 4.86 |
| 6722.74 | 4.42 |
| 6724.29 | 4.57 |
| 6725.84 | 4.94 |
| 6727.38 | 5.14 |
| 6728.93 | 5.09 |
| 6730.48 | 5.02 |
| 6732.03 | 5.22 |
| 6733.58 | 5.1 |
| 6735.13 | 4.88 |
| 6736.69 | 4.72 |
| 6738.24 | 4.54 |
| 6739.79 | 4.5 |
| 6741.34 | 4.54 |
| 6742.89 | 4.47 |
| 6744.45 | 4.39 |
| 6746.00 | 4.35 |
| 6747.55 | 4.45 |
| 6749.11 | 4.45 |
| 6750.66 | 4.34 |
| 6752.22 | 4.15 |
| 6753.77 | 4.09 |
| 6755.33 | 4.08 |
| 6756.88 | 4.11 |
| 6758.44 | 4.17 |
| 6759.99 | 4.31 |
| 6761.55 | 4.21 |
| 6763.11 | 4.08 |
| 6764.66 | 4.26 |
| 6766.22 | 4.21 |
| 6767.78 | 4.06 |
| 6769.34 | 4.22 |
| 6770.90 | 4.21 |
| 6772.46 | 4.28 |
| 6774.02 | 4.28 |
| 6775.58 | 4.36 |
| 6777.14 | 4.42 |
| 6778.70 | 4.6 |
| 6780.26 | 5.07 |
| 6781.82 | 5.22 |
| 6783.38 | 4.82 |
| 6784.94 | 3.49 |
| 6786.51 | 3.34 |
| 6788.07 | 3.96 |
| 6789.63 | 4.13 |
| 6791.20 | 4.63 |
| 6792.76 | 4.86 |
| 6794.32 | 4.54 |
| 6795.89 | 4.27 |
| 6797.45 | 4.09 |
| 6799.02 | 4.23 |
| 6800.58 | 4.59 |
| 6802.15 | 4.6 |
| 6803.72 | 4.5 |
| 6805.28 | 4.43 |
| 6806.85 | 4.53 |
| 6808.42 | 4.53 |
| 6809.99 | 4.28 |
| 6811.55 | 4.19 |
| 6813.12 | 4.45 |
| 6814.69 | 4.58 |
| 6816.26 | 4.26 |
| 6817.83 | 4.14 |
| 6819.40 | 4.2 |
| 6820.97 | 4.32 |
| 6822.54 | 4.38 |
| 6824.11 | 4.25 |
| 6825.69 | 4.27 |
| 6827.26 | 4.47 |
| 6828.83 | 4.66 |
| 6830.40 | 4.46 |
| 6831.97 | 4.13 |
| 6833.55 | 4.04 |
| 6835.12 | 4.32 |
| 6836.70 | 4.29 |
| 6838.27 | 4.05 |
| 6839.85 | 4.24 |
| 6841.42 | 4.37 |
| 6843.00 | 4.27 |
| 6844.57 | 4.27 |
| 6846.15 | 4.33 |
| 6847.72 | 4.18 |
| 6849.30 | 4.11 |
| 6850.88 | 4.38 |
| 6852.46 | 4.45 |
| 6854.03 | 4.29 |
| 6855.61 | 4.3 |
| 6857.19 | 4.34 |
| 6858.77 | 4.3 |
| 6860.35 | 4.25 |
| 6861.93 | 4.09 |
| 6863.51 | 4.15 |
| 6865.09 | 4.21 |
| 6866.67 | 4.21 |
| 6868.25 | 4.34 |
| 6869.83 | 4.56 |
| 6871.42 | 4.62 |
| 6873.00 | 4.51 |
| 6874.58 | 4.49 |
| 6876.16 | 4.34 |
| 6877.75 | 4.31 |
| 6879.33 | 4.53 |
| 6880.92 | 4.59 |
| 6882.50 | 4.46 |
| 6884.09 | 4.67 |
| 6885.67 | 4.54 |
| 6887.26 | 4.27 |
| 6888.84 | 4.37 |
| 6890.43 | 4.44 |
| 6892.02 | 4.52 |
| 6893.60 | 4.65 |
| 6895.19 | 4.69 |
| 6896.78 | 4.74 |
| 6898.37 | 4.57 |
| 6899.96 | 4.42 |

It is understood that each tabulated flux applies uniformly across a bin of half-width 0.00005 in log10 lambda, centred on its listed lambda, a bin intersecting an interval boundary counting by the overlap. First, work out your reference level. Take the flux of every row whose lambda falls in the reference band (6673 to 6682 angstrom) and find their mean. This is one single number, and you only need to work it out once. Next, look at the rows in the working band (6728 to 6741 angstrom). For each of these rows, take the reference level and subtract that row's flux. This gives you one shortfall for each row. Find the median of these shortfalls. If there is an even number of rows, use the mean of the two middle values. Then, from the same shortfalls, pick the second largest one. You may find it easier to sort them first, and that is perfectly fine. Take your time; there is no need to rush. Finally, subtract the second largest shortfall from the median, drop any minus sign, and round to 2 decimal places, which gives 0.41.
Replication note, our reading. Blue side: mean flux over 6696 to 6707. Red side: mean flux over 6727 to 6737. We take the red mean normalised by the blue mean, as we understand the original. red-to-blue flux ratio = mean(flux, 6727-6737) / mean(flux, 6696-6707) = 1.14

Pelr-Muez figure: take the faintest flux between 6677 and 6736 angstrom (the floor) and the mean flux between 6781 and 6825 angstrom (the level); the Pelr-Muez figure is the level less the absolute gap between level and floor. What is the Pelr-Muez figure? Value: 4.140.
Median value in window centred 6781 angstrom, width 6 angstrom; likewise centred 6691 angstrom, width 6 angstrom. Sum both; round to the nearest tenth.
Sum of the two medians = 9.4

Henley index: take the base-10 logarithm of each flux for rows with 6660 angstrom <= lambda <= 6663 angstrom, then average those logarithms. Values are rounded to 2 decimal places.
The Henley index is 0.66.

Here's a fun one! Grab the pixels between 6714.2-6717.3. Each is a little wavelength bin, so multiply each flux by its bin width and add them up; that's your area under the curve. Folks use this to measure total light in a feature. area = 17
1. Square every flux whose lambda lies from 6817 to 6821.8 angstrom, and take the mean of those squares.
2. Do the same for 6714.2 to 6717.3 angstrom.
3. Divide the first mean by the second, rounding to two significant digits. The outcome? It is 0.59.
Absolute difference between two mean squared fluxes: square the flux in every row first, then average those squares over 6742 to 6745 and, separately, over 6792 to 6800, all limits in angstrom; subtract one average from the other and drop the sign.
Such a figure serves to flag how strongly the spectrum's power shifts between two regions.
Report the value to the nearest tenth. 0.2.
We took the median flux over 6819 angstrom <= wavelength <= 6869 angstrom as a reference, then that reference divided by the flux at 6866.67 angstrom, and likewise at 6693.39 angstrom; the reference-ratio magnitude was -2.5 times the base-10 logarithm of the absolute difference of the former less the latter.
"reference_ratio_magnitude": 4.1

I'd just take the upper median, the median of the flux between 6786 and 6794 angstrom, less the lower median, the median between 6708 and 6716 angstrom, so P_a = -1.4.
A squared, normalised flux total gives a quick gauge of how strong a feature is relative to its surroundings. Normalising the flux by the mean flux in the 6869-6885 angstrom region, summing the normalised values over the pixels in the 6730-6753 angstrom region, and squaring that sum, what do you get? 235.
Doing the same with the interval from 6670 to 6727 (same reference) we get 1440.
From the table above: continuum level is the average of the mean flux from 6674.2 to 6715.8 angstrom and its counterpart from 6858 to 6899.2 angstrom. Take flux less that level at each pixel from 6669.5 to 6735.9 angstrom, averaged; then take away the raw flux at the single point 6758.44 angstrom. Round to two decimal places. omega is -3.99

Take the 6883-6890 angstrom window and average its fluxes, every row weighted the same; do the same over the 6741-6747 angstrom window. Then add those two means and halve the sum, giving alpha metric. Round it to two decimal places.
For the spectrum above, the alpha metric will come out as 4.45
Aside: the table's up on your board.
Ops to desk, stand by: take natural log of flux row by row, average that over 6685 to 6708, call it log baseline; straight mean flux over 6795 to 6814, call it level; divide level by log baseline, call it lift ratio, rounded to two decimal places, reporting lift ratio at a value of 2.95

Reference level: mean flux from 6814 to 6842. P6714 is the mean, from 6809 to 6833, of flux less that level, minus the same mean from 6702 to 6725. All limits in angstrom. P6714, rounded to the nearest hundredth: -0.61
